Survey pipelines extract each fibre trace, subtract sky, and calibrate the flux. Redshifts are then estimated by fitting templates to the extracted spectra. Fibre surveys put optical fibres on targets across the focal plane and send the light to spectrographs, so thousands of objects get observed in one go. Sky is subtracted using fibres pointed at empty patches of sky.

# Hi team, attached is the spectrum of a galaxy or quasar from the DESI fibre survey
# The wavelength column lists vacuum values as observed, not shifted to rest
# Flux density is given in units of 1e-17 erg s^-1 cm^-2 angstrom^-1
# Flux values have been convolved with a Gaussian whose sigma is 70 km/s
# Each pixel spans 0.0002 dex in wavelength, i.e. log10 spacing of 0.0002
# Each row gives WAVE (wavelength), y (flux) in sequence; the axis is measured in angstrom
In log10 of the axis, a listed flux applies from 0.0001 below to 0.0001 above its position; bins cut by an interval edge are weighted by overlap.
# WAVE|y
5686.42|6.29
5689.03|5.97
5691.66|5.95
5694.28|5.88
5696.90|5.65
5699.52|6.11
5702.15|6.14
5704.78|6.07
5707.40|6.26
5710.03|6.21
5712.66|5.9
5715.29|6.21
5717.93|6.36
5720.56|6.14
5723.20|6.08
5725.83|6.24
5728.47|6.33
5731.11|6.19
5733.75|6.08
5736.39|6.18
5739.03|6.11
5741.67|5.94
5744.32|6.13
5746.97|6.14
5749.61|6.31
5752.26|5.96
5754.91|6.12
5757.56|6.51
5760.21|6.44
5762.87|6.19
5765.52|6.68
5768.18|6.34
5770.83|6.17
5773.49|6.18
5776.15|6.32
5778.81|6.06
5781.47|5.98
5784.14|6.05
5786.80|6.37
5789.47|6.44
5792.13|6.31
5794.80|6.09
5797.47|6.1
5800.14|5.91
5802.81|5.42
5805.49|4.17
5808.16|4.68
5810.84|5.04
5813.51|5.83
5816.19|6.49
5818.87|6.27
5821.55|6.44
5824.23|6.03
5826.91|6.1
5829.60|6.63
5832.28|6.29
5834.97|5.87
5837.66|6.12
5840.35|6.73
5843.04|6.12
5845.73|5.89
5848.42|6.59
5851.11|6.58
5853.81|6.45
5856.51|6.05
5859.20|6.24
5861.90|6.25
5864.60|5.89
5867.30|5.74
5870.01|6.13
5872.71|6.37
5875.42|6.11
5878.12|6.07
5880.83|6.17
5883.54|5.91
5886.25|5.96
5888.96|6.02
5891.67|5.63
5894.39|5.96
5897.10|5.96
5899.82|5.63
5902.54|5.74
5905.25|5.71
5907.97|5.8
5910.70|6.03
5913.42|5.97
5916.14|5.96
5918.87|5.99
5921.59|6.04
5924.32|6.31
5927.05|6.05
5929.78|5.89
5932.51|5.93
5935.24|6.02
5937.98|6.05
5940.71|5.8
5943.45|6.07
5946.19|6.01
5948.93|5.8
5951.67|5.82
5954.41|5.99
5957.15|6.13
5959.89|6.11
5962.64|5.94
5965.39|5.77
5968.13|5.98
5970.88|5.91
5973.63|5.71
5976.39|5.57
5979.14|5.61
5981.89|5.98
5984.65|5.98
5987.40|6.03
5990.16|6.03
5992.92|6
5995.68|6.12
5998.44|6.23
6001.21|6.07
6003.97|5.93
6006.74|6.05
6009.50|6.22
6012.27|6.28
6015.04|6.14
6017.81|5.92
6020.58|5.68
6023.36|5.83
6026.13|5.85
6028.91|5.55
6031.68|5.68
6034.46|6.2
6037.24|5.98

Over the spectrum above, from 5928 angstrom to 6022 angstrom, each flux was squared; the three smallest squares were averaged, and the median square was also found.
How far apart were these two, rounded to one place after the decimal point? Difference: 4.2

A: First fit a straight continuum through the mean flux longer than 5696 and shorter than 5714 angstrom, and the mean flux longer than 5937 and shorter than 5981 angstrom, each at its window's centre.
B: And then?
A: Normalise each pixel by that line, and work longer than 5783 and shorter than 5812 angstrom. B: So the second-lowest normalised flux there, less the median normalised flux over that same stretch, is -0.226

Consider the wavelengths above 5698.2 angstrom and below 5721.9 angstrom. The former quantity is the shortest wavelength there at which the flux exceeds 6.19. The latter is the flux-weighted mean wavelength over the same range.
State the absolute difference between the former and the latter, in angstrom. 2.7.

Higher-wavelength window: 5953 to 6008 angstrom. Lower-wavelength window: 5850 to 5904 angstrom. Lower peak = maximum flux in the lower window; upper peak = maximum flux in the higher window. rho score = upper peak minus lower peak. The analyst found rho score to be -0.35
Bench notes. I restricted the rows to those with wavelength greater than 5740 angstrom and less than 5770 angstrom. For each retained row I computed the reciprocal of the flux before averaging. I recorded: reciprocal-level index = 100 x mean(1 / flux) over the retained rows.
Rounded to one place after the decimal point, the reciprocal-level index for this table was 16.0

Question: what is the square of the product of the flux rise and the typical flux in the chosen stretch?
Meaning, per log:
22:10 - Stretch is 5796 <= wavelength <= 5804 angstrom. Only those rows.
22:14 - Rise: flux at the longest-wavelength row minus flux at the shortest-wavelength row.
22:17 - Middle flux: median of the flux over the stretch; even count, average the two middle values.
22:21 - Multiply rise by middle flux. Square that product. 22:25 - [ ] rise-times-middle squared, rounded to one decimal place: 16.2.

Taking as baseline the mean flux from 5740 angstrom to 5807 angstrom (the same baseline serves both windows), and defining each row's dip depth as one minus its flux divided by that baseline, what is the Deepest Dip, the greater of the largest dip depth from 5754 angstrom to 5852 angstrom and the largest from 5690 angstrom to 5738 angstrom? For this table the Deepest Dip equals 0.32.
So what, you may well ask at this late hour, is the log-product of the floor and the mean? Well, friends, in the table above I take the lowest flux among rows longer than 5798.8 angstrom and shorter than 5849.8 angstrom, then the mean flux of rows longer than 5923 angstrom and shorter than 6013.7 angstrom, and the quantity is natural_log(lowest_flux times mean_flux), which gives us 3.22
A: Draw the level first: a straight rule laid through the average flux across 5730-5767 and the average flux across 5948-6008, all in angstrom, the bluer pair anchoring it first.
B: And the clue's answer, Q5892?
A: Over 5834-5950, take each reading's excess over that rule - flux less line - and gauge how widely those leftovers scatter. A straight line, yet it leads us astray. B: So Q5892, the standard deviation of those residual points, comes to 0.23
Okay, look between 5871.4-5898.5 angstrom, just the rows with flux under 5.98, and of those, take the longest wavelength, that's 5897.10 angstrom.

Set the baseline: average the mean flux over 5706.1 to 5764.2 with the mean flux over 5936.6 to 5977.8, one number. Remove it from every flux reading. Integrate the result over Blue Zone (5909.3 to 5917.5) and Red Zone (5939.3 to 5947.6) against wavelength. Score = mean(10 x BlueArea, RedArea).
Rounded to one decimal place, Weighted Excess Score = -2.8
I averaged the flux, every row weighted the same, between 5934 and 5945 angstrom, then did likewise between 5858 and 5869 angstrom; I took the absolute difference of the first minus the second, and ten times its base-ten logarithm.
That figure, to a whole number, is -13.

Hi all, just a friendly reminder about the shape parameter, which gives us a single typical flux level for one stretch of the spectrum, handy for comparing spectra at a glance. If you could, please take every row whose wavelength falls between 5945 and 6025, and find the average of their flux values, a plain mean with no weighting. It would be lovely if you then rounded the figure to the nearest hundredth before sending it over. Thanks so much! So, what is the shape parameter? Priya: 5.96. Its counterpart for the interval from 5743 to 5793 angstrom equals 6.25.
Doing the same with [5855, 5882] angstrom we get 6.10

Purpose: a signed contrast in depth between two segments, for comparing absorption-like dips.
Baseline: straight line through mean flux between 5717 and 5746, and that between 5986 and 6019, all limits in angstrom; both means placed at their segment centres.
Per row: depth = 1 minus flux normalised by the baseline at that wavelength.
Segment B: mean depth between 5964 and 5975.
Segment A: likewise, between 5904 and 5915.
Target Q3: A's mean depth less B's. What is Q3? 0.00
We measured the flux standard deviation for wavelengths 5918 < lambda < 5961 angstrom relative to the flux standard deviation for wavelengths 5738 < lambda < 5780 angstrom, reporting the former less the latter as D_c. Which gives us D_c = -0.06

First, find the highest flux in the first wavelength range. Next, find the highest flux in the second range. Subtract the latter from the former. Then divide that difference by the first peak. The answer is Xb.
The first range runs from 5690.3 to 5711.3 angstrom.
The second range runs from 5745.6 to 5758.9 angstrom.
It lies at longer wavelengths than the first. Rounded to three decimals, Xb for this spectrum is -0.040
